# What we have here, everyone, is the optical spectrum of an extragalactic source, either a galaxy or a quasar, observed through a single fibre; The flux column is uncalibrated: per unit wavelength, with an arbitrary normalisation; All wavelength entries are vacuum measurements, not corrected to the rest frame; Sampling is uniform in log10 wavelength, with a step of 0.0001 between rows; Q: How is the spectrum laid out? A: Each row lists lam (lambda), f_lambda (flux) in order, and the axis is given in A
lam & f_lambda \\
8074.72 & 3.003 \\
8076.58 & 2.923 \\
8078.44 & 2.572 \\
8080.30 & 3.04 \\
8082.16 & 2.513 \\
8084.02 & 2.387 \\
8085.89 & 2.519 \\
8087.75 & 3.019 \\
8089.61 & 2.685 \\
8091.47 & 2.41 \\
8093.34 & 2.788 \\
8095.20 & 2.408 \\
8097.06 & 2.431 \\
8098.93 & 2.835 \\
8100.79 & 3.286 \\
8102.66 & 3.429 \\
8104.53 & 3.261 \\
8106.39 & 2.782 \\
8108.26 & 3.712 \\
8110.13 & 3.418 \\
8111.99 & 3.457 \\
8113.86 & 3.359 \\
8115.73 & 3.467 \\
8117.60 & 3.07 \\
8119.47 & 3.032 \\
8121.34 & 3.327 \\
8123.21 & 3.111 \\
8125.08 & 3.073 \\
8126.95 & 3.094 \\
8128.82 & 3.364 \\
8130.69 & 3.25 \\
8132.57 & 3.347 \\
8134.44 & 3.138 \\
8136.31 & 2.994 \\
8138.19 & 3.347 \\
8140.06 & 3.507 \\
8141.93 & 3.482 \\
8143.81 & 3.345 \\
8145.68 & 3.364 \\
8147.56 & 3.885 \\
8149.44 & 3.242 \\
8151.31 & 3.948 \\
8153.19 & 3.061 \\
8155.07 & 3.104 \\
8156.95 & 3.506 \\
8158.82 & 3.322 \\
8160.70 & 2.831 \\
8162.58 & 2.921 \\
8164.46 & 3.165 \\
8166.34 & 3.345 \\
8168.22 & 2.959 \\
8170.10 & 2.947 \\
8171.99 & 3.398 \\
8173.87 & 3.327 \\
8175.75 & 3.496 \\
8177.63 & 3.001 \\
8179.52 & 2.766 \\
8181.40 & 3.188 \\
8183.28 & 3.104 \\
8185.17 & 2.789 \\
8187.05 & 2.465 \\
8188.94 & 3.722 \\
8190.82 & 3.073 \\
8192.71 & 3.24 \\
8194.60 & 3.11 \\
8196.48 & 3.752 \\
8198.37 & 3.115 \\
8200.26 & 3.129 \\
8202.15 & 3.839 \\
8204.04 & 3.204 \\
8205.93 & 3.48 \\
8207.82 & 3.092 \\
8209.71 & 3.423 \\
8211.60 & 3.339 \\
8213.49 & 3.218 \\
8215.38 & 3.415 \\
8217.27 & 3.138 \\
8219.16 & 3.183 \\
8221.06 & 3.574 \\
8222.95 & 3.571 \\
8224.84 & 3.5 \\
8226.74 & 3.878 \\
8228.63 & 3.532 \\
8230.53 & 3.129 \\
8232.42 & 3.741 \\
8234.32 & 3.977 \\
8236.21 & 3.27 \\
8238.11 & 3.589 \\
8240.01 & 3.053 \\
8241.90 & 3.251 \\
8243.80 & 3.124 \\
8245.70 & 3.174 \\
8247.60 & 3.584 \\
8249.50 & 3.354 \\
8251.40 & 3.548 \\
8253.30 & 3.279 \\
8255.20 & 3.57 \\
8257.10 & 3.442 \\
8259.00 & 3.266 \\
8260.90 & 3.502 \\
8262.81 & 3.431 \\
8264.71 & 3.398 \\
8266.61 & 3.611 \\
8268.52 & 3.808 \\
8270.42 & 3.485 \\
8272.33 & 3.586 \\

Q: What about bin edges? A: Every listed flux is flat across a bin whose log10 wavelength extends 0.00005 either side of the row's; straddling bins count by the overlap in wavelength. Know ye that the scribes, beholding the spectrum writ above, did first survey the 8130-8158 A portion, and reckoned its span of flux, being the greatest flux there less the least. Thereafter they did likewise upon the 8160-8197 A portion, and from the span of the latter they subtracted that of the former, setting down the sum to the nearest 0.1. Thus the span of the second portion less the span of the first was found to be 0.3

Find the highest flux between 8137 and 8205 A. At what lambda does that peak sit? 8151.31 A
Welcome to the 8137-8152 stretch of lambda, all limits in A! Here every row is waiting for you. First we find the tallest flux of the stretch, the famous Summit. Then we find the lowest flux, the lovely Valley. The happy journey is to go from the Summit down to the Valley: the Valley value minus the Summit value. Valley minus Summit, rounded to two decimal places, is -0.71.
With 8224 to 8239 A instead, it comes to -0.85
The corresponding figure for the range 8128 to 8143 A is -0.51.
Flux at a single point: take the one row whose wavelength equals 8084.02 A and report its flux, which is 2.387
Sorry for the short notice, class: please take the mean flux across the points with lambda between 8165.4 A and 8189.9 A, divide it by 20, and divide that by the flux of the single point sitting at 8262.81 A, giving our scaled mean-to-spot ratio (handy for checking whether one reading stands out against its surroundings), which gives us 0.045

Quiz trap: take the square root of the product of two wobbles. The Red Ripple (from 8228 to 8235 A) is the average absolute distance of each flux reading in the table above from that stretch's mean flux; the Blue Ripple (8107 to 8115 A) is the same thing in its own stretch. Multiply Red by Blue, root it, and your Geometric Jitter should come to 0.17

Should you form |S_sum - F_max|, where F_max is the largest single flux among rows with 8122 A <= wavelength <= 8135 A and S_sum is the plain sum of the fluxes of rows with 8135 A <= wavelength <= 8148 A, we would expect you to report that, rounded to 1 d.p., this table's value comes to 20.6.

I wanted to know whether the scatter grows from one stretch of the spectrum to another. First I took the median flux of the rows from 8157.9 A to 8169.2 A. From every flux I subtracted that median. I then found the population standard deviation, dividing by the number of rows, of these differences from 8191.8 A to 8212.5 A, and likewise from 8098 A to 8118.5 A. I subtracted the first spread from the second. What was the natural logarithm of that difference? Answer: -4.0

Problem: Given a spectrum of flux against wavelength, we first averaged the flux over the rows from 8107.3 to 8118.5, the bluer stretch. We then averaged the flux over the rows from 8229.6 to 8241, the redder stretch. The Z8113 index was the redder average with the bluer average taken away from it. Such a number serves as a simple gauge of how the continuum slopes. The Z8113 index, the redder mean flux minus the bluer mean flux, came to 0.0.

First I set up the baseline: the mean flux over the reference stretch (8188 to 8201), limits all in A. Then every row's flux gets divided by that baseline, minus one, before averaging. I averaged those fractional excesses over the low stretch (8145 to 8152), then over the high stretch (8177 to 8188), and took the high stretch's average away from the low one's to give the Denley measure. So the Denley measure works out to 0.22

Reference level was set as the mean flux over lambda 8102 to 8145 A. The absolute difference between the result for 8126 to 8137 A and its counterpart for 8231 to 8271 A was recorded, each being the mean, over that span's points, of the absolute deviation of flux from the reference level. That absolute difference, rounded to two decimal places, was 0.09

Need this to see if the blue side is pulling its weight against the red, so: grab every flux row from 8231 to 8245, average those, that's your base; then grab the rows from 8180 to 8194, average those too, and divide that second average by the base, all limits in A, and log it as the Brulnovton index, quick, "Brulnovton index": 0.90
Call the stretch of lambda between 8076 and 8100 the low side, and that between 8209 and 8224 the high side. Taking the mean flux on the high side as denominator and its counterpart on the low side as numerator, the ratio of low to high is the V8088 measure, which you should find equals 0.79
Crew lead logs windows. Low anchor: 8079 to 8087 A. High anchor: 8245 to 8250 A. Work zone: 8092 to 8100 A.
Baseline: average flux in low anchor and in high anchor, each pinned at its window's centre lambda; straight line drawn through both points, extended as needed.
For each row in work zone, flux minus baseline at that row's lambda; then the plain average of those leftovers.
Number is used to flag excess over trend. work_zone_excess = -0.06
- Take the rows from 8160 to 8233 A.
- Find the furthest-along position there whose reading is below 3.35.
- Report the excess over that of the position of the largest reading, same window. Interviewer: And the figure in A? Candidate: -3.8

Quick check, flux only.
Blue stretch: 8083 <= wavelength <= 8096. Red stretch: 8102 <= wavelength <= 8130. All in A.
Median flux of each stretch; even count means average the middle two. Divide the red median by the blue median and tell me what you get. 1.32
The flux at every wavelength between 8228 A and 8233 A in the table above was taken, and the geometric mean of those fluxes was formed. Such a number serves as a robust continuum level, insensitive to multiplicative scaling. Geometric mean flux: 3.46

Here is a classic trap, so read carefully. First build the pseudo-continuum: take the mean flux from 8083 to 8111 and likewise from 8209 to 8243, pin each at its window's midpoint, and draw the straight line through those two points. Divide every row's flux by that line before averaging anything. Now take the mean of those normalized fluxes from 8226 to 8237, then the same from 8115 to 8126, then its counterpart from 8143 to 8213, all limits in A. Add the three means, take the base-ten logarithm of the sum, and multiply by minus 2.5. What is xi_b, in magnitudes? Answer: -1.23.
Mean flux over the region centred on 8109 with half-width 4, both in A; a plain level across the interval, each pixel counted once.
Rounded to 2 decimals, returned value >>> 3.34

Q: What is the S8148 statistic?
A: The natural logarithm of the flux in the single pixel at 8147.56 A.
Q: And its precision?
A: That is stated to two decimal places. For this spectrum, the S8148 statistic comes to 1.36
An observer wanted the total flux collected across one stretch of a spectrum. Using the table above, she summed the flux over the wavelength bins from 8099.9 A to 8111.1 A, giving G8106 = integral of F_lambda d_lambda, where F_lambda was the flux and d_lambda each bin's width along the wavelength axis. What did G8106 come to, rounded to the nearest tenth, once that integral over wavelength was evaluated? 37.1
